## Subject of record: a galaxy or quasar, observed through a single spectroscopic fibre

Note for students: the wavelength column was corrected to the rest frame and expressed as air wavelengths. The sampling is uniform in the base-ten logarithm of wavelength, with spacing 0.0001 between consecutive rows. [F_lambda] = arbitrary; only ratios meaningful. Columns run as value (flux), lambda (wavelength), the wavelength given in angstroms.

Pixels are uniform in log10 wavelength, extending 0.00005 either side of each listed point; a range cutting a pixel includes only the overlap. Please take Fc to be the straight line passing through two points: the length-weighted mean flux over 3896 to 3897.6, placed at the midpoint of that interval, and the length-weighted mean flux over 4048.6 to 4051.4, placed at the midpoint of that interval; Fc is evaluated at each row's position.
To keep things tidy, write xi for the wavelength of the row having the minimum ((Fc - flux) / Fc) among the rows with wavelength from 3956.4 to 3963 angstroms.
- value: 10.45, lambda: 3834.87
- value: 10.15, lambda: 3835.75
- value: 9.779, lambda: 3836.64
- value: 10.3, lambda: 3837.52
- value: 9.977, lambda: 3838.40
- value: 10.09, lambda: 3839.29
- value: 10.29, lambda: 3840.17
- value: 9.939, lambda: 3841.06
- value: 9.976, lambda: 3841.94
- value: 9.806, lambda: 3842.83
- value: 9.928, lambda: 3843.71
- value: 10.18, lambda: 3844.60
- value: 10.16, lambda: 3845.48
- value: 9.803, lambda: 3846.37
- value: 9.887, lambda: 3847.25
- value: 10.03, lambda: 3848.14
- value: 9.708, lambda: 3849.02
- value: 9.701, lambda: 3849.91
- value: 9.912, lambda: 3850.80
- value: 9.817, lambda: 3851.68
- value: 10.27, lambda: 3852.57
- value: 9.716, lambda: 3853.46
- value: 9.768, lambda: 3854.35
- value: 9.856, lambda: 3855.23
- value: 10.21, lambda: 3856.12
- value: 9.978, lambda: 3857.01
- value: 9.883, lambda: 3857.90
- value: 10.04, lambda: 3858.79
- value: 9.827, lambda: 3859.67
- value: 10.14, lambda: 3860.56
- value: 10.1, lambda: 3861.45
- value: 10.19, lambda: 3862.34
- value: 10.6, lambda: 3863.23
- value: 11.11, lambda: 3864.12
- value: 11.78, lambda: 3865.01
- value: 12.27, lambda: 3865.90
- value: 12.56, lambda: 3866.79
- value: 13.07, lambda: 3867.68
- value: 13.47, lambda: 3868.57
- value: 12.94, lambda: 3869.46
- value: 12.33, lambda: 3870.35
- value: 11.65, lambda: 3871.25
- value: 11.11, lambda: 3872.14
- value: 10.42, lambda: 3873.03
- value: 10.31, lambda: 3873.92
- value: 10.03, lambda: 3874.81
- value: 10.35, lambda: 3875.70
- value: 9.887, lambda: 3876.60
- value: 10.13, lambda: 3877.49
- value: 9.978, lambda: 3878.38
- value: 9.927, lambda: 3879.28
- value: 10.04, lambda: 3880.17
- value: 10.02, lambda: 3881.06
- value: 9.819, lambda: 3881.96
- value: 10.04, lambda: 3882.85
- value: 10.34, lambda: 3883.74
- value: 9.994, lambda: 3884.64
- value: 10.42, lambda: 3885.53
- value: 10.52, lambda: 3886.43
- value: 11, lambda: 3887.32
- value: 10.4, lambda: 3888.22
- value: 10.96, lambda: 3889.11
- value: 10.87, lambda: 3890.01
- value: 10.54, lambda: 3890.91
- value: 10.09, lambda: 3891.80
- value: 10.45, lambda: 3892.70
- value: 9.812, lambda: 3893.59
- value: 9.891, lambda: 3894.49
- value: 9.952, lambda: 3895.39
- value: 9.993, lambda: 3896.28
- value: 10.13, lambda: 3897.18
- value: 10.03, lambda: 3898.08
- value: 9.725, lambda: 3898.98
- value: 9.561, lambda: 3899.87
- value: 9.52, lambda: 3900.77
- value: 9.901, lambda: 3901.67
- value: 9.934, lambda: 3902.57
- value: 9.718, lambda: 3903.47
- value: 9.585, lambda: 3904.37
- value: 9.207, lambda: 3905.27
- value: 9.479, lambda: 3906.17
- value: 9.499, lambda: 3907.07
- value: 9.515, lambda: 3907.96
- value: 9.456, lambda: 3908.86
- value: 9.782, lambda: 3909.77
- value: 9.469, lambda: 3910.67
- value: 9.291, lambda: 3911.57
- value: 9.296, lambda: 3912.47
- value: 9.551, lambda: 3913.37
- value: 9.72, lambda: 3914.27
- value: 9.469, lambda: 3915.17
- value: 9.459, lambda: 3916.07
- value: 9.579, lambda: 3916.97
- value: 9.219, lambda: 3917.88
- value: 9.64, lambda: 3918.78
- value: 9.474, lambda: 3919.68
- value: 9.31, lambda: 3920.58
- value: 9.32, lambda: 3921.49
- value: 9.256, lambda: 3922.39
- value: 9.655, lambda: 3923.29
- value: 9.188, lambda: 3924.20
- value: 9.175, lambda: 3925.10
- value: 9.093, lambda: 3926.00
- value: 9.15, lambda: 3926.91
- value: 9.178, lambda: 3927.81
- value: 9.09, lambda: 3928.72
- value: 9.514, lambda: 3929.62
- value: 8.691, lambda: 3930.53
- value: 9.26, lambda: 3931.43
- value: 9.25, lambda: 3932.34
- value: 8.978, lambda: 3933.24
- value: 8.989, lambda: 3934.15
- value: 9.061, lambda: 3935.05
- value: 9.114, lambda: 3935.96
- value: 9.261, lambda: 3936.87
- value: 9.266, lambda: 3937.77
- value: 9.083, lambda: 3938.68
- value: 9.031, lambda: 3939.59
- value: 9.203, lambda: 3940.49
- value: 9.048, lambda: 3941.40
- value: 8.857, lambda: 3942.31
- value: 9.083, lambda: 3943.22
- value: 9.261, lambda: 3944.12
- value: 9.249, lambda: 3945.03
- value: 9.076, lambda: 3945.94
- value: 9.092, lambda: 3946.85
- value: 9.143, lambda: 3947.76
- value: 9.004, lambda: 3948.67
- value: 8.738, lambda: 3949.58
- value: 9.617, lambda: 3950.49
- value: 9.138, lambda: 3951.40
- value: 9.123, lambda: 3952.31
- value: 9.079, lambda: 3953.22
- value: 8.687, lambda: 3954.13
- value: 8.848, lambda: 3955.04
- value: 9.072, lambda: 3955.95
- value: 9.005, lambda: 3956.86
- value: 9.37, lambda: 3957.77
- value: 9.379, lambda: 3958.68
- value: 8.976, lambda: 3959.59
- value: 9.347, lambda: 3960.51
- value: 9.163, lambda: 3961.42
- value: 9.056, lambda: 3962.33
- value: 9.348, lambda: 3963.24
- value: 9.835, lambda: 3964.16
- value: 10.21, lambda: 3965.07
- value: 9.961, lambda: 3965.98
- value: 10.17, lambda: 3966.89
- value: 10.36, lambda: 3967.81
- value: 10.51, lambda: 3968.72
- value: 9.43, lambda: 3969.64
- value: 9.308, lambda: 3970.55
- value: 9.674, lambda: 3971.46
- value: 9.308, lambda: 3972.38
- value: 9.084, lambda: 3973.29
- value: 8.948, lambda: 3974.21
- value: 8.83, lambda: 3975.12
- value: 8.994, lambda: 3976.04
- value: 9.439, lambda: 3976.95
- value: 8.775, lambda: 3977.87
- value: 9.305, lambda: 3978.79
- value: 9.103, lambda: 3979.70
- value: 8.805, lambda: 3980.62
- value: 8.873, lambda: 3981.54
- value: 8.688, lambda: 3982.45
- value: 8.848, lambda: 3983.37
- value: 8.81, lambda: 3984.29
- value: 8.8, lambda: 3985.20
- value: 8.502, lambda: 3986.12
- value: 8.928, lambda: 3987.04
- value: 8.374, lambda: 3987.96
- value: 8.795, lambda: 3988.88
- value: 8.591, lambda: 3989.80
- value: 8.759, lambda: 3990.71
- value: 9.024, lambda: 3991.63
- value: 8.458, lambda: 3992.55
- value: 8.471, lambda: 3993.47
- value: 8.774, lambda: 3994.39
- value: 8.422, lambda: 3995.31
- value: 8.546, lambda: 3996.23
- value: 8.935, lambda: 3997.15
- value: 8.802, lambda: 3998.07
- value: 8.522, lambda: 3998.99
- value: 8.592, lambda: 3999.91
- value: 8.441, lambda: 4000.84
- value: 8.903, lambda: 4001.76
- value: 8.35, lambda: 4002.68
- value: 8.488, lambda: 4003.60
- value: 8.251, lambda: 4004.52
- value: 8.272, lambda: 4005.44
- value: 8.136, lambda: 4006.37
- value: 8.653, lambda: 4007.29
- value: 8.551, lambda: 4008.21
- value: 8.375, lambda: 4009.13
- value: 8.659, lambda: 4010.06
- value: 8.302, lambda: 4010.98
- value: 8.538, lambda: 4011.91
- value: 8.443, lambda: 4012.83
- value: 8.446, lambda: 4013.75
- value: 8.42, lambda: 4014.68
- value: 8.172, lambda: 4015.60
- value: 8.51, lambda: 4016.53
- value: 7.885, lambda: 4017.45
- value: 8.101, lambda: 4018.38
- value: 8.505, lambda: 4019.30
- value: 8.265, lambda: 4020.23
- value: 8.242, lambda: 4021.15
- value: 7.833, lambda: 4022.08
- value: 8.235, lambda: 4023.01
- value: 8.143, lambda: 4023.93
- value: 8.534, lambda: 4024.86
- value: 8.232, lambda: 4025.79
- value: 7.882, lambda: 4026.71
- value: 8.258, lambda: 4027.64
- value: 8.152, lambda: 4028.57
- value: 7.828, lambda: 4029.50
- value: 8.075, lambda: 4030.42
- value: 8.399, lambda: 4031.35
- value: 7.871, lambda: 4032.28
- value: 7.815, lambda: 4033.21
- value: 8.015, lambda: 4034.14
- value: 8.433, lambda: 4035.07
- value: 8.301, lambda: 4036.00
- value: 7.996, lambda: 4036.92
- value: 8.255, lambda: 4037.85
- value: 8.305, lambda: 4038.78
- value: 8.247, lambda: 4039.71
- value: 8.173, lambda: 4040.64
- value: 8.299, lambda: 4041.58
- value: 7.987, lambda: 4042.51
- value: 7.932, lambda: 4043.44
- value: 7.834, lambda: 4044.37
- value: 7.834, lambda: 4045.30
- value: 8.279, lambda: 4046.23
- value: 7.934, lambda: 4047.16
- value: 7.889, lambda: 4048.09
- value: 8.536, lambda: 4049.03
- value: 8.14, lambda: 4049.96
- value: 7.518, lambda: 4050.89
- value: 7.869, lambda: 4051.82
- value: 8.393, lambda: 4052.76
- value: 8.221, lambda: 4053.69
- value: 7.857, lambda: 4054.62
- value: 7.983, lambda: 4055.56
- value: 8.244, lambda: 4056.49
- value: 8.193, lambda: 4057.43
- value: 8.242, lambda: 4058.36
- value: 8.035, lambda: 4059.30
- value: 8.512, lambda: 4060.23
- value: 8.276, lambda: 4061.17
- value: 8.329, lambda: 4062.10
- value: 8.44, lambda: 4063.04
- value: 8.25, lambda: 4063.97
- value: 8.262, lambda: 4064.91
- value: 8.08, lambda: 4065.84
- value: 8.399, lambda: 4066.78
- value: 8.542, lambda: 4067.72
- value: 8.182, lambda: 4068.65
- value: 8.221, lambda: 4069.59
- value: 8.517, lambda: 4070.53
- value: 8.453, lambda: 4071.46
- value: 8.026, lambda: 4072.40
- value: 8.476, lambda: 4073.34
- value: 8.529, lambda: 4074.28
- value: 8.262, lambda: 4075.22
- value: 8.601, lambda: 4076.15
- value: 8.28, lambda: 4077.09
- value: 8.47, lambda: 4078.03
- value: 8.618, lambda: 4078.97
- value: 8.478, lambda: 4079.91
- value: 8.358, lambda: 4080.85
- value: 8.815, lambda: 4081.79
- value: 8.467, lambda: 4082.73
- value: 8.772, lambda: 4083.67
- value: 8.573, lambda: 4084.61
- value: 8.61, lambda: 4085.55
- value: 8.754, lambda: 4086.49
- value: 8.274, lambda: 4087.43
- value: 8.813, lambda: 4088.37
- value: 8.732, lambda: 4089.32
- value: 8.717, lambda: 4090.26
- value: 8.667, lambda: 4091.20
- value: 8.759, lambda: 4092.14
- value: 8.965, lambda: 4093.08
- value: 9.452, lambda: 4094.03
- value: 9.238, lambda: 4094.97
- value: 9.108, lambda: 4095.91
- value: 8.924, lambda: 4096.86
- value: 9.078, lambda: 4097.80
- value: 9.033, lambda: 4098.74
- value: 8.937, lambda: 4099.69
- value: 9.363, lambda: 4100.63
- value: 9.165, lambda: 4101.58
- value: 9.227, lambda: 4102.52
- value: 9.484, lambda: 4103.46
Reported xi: 3958.68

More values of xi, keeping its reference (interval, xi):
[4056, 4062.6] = 4060.23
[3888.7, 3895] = 3889.11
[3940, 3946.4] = 3944.12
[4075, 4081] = 4078.97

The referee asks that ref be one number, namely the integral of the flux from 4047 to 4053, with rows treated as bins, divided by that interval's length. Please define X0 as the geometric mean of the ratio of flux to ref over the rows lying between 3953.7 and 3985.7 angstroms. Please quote 1.153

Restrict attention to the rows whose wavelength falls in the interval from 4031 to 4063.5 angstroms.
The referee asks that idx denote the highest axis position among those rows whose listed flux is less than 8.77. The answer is 4063.04 angstroms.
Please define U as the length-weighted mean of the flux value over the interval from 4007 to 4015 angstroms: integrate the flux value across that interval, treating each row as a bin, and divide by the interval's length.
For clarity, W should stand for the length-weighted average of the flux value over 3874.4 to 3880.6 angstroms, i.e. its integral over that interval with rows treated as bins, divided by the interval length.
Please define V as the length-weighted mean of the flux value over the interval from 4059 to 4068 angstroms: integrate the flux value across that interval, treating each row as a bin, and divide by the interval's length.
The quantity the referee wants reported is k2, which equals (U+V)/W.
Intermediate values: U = 8.5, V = 8.31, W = 10.0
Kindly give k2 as 1.7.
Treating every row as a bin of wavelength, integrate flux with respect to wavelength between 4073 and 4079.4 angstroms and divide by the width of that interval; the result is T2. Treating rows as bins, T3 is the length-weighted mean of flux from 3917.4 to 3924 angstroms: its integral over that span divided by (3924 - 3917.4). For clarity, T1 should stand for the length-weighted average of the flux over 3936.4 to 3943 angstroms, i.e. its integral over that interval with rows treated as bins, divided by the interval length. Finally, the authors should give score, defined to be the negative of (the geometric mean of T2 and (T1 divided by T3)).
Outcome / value -2.9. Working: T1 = 9.1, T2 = 8.5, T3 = 9.39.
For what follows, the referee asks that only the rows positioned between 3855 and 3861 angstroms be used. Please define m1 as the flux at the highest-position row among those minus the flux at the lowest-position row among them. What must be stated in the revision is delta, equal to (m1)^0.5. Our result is 0.5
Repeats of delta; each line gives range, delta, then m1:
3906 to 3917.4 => 0.3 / 0.10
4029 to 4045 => 0.1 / 0.01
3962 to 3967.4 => 1.1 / 1.11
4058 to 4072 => 0.5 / 0.21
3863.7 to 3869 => 1.5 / 2.36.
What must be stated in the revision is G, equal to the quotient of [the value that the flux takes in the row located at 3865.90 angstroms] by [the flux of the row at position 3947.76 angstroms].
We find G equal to 1.34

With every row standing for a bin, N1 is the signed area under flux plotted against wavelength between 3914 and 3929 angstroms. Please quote 140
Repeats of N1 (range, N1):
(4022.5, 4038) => 126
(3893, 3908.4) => 150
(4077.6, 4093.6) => 138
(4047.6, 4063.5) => 130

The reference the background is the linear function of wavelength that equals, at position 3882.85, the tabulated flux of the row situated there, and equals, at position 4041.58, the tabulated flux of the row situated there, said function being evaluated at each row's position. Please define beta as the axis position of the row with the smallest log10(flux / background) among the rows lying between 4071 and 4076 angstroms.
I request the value 4072.40 angstroms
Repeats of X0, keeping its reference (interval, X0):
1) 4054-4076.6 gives 1.032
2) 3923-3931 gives 1.145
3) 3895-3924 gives 1.194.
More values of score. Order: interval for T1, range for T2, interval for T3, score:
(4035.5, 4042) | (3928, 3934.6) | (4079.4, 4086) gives -3.0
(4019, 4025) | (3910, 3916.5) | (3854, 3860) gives -2.8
